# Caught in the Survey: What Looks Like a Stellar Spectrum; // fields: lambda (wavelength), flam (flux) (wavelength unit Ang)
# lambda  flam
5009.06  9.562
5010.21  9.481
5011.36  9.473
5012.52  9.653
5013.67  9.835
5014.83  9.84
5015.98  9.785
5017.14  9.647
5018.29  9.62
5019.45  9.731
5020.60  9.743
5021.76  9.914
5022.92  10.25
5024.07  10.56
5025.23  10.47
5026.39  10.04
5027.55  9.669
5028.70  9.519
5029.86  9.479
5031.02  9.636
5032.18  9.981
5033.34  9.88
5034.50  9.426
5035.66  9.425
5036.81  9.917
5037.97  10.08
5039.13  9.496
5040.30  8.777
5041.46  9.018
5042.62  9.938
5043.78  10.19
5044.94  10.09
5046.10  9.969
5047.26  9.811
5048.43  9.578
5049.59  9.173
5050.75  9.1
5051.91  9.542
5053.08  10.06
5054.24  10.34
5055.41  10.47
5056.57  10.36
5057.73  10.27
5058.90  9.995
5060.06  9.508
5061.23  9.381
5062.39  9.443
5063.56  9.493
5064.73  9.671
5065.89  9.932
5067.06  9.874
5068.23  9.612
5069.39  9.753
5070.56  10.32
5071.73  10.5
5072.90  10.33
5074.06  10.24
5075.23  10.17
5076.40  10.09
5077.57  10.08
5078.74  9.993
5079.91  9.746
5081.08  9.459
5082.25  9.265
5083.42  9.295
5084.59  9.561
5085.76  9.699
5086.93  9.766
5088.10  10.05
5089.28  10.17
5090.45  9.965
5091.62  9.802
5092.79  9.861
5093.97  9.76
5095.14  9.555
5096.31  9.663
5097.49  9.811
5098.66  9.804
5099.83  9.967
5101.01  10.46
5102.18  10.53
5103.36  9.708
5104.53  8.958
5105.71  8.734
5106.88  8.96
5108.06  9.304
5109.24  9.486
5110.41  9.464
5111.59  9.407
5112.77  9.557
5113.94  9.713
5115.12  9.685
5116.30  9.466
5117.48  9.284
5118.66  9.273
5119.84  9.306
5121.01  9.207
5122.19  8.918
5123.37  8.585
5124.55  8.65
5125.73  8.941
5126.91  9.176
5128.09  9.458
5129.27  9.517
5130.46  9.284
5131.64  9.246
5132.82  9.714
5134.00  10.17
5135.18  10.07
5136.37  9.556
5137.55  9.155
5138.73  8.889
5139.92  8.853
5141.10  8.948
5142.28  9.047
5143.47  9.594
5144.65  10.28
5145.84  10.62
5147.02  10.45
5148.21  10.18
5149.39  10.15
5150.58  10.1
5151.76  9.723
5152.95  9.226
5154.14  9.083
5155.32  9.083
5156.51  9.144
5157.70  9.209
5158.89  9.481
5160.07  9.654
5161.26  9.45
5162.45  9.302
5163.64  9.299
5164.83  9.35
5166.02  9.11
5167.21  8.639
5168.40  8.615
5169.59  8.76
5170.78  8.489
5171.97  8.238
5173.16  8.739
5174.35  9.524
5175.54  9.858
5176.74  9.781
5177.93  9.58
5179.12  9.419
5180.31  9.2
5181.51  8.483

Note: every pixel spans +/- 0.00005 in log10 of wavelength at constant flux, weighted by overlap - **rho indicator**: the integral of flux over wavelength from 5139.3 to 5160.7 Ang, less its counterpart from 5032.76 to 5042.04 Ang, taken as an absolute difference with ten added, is 127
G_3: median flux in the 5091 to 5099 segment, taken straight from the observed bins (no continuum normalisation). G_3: 9.8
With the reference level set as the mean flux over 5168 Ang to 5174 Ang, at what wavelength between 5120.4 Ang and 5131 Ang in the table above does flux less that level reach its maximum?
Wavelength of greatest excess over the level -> 5129.27 Ang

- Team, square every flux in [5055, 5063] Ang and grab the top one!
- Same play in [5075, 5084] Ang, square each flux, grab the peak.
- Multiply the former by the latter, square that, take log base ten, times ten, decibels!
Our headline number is 81.1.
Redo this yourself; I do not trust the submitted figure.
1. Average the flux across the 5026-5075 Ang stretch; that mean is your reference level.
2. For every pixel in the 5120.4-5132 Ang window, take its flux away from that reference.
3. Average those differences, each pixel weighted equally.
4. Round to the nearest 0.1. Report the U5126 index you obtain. 0.7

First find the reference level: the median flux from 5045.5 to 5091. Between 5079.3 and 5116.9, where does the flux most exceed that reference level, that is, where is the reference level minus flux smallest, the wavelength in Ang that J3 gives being 5102.18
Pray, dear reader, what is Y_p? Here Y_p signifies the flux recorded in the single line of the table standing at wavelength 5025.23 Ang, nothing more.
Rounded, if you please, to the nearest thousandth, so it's 10.470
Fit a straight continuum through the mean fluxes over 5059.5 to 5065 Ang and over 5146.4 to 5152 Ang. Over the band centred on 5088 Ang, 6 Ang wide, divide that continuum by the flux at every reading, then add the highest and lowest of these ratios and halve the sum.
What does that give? 0.97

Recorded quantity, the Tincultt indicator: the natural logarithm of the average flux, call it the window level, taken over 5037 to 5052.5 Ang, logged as 2.26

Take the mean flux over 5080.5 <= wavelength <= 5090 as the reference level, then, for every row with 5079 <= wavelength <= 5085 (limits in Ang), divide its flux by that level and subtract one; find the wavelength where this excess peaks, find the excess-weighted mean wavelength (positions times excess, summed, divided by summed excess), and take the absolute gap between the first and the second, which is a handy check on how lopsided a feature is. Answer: 3.0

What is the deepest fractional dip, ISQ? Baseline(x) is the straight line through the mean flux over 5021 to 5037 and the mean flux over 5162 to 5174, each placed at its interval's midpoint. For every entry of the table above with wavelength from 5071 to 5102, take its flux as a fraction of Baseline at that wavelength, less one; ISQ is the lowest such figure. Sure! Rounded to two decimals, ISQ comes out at -0.02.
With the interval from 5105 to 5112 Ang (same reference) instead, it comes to -0.06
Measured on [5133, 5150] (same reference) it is -0.02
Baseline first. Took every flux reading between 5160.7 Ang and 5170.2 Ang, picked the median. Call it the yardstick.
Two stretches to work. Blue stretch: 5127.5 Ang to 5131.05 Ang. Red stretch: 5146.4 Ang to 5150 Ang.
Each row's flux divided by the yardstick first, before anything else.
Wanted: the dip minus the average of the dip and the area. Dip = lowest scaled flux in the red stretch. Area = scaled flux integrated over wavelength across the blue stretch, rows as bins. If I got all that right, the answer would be -1.26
